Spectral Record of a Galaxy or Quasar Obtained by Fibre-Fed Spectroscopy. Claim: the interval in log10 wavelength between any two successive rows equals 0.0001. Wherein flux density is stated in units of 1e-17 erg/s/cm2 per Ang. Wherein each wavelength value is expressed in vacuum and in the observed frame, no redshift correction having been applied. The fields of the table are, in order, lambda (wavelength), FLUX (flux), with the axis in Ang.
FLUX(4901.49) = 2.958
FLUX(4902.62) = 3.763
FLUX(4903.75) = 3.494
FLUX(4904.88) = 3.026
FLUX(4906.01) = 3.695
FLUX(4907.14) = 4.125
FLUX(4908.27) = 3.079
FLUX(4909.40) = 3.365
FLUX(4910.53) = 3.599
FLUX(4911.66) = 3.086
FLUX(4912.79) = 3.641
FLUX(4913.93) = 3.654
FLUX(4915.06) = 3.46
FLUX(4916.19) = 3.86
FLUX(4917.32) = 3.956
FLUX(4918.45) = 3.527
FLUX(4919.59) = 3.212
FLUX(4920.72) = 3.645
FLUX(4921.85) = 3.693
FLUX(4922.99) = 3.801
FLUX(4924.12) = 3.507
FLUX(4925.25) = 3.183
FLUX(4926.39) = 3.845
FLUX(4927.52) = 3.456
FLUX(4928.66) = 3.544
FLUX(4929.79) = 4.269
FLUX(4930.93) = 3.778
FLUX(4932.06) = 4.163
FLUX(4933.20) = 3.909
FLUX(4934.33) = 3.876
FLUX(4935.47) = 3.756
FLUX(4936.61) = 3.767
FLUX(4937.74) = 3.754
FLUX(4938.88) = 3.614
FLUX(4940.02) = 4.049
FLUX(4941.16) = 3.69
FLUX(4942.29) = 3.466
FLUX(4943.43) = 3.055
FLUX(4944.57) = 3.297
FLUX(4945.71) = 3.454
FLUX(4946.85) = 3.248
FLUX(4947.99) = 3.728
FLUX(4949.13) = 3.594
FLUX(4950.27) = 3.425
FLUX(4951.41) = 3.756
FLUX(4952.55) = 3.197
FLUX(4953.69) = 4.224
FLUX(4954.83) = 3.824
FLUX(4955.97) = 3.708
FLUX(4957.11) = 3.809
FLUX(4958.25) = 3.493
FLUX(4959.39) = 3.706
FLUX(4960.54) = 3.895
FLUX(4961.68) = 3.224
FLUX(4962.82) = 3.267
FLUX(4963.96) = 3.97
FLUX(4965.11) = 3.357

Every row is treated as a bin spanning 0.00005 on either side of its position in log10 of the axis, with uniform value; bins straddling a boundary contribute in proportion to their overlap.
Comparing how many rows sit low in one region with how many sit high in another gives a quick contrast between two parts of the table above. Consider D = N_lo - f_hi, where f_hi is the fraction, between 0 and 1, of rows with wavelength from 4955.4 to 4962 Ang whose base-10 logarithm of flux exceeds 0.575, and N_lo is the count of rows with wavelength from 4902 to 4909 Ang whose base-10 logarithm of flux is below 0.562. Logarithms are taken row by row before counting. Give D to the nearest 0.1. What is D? 2.7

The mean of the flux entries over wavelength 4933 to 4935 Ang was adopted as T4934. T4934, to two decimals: 3.89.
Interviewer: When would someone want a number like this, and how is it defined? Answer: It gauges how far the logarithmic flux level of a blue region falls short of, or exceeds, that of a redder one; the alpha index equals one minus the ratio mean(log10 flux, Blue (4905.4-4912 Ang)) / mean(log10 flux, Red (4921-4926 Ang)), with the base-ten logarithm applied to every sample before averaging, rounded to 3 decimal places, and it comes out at 0.015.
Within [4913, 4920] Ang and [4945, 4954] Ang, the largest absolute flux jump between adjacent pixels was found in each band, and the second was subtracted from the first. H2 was -0.6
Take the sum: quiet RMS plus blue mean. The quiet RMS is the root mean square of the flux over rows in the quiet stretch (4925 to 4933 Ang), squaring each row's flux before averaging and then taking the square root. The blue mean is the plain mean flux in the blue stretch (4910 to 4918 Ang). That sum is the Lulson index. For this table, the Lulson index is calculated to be 7.37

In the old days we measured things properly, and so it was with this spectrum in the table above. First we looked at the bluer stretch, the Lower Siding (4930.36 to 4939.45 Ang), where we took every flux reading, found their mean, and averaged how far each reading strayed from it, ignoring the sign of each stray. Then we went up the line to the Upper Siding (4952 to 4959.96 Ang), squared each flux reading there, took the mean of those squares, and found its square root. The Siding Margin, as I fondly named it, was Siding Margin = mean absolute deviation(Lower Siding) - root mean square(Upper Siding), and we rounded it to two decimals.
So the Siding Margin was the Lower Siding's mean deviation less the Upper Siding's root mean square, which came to -3.60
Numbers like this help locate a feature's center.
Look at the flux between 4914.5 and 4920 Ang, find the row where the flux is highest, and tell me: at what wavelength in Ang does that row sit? 4917.32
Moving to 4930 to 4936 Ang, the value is 4932.06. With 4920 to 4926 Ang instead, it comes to 4922.99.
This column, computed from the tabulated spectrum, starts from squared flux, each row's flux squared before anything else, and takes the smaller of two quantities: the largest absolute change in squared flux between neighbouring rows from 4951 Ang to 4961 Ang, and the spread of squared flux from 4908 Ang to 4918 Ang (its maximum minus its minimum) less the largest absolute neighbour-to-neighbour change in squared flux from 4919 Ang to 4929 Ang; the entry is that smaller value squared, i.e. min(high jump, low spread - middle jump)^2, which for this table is 2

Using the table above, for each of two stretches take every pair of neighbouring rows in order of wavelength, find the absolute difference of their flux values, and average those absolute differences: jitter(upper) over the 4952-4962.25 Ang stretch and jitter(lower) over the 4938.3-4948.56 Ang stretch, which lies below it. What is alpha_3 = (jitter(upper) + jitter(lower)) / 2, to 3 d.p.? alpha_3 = 0.347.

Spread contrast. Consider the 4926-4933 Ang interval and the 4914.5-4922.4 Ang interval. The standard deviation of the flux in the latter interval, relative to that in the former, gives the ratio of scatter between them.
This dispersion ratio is 0.8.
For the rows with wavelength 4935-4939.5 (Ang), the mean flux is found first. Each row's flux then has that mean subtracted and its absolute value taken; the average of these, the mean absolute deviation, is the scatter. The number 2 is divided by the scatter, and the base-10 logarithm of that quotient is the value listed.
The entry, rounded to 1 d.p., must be 1.6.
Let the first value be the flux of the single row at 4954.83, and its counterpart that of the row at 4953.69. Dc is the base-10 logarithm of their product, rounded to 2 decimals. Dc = 1.21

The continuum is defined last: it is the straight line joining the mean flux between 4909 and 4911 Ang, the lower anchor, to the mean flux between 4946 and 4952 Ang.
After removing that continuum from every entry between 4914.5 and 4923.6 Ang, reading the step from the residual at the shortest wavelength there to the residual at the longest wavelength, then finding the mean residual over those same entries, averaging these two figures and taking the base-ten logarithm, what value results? -0.63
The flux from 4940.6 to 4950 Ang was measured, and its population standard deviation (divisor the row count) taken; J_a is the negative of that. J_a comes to -0.22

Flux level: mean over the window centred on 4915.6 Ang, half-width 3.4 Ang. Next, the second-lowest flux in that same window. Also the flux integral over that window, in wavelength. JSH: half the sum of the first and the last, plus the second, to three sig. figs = 17.9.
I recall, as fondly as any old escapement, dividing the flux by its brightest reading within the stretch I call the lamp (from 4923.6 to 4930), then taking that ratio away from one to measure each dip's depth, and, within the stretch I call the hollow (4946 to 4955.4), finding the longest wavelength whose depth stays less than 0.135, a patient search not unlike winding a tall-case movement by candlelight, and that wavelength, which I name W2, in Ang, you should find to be 4954.83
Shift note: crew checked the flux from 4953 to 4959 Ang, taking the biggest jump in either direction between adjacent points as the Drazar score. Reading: 0.40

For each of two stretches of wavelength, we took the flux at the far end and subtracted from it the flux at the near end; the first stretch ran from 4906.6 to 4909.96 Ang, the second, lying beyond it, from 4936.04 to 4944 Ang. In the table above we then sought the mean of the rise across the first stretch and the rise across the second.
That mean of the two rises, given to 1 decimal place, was -0.7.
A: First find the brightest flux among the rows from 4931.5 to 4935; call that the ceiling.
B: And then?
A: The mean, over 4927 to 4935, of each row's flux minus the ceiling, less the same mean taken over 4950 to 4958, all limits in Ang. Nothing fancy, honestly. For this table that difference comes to 0.150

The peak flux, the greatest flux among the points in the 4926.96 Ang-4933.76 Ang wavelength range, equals 4.269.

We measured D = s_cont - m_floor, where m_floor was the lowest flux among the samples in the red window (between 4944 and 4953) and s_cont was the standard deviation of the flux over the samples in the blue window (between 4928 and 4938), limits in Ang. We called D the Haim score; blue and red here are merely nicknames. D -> -3.0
